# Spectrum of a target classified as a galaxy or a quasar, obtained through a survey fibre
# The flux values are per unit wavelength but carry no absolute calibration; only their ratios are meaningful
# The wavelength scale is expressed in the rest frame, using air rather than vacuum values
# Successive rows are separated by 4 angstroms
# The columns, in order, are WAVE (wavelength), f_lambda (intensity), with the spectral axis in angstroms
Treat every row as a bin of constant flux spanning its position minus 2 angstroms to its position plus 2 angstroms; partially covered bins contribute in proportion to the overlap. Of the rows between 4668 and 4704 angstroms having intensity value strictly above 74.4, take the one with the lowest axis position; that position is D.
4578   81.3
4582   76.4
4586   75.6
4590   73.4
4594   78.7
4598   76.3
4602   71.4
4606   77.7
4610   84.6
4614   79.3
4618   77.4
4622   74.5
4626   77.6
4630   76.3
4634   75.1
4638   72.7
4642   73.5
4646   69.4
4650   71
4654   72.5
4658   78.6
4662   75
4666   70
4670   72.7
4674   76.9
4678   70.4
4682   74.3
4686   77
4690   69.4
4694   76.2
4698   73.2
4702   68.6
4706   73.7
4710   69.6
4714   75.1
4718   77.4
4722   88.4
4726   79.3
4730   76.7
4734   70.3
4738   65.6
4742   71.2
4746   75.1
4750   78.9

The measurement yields 4674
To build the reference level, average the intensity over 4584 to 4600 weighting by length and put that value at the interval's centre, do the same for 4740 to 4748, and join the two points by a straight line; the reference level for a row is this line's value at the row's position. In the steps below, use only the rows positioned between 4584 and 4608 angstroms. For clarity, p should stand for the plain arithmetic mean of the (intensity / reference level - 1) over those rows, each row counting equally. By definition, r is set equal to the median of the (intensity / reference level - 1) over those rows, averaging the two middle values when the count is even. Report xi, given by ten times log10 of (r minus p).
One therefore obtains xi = -23.3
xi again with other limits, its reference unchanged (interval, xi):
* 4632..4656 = -24.4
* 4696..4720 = -22.6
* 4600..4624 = -30.6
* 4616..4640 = -26.3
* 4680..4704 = -20.9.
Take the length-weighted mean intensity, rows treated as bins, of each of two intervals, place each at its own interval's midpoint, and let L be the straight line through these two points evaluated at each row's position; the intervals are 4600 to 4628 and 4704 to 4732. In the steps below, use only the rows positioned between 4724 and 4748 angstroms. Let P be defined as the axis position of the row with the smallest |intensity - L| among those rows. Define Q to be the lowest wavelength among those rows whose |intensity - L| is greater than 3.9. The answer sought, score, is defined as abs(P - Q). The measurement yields 4 angstroms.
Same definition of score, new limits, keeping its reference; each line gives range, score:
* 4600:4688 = 16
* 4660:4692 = 20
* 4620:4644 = 12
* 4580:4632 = 28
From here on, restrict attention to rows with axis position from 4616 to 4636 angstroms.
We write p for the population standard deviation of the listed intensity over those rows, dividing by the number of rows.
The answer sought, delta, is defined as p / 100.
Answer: 0.012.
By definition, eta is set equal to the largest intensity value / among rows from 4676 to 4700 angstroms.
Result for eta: 77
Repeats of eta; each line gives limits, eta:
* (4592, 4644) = 84.6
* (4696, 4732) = 88.4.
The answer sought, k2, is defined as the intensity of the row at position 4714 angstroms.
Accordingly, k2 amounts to 75.1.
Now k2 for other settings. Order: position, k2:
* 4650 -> 71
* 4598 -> 76.3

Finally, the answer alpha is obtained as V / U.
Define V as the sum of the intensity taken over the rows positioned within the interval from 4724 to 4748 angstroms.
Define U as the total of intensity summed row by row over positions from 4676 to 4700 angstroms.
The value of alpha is 0.99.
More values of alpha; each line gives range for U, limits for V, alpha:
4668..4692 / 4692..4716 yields 0.99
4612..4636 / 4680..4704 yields 0.95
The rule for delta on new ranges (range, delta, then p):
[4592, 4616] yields 0.039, 3.9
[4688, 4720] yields 0.031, 3.1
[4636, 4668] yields 0.028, 2.8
